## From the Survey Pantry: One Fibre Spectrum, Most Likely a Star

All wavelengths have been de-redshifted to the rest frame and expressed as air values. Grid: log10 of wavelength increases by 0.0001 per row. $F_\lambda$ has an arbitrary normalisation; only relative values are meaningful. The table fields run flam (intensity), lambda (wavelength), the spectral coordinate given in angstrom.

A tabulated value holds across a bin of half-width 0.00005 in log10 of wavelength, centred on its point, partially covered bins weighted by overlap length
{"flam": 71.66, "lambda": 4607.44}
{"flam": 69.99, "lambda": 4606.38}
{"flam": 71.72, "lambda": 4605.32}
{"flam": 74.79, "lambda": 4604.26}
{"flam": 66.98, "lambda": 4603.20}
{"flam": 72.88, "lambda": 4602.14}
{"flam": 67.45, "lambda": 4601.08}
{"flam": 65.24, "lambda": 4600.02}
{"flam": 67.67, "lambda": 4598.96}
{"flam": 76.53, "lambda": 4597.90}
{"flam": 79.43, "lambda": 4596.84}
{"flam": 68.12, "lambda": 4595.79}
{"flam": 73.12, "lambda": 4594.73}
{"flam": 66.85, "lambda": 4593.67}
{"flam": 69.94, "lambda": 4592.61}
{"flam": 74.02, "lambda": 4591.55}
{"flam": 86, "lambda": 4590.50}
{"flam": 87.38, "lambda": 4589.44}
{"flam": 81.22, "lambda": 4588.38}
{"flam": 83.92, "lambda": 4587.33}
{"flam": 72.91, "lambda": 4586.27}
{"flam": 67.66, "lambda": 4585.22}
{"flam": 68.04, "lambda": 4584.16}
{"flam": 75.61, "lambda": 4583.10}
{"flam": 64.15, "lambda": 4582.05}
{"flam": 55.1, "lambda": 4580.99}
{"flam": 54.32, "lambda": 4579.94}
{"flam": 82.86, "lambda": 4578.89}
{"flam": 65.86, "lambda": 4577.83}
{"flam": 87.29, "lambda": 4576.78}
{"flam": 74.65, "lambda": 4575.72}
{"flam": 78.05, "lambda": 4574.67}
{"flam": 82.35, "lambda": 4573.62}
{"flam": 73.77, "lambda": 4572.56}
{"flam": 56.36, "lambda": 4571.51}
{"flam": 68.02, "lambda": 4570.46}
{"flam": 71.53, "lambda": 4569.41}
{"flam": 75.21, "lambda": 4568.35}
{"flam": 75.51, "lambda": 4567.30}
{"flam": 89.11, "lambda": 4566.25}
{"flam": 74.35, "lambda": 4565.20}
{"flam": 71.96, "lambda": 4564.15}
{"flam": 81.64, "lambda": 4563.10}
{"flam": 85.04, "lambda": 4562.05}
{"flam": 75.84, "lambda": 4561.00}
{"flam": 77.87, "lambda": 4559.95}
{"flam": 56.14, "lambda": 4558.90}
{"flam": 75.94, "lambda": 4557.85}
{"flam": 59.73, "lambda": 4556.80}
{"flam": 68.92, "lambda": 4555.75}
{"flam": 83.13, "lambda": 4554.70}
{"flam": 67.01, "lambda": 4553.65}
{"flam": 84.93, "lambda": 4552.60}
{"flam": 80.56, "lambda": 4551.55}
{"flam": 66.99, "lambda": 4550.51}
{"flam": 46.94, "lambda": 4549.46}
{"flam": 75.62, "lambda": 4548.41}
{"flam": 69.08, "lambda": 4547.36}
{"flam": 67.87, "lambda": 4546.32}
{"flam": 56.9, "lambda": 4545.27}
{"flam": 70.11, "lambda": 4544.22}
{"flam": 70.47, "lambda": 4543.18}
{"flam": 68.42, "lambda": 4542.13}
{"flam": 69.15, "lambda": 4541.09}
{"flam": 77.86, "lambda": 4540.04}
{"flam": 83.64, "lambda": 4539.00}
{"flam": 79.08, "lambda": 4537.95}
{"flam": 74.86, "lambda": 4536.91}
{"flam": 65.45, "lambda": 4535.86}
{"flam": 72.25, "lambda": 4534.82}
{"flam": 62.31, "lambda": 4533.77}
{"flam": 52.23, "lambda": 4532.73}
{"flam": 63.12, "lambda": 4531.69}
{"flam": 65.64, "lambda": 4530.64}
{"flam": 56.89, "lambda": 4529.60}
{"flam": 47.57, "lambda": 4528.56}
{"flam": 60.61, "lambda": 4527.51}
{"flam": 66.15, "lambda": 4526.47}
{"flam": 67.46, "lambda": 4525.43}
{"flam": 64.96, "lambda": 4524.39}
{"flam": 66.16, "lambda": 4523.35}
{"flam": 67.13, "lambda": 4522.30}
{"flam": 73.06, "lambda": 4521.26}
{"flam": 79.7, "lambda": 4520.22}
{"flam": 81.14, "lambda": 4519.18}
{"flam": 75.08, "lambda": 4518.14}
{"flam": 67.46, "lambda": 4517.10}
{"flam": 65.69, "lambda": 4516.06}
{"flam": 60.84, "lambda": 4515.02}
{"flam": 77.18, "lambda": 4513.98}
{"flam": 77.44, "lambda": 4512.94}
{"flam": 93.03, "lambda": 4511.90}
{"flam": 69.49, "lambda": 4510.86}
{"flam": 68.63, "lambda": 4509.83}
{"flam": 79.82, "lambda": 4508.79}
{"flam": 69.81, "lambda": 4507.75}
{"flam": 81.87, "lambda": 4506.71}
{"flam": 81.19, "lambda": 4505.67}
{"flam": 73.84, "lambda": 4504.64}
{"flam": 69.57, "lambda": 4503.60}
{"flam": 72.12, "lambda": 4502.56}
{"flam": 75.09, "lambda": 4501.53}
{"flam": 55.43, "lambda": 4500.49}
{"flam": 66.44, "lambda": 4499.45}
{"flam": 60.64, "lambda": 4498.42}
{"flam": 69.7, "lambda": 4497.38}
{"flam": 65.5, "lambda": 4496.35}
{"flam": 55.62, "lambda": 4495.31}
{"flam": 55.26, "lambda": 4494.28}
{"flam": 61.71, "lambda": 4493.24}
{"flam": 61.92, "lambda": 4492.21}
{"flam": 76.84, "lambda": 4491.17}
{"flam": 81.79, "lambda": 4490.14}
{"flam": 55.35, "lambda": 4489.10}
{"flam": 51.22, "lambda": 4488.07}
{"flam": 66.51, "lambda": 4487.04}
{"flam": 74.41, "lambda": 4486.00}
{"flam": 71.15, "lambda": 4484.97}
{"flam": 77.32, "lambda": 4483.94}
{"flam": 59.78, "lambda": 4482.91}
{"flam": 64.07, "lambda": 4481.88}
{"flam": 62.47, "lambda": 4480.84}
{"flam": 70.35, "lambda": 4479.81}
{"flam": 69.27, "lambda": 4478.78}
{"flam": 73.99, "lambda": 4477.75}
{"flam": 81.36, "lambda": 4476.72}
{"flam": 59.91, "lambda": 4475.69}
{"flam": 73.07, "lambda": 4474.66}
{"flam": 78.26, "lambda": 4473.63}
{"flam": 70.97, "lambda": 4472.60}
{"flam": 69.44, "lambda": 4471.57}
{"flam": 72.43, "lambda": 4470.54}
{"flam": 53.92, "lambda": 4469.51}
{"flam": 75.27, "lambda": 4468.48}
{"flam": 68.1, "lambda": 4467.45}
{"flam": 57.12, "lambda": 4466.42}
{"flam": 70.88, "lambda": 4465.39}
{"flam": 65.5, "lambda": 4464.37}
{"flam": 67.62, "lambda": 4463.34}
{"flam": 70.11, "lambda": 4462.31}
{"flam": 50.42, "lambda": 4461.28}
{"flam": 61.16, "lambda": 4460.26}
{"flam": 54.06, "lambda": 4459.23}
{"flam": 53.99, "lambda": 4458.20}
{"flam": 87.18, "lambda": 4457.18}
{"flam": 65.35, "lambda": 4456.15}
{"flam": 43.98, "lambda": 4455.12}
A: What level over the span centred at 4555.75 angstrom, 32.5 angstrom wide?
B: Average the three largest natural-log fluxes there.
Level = 4.46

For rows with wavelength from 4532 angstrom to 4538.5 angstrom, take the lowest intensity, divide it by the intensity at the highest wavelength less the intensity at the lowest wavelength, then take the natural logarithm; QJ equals 0.7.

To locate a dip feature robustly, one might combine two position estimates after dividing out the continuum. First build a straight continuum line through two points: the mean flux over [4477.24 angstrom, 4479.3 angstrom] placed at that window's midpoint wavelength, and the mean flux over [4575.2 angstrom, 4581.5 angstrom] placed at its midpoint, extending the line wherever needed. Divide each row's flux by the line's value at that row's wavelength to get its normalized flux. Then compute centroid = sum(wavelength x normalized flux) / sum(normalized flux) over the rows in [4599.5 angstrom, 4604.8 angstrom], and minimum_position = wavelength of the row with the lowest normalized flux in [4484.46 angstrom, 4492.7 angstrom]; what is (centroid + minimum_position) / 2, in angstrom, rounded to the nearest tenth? 4545.1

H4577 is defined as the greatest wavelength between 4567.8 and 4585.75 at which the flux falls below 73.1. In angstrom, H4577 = 4585.22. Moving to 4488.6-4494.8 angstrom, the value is 4494.28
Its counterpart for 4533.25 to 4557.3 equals 4556.80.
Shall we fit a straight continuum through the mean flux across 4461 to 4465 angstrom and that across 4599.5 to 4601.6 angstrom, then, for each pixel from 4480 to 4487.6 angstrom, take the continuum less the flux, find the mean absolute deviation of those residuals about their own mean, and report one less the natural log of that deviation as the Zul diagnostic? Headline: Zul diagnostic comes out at -0.7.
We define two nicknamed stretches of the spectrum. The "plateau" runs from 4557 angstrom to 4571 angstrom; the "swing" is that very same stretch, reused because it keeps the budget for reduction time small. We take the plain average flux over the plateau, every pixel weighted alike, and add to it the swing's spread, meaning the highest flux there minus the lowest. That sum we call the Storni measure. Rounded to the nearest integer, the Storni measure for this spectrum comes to 108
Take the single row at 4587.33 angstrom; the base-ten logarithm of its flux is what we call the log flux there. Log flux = 1.92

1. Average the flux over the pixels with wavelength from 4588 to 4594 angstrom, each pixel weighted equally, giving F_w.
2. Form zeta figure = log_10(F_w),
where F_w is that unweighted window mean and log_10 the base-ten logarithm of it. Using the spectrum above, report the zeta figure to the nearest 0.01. 1.89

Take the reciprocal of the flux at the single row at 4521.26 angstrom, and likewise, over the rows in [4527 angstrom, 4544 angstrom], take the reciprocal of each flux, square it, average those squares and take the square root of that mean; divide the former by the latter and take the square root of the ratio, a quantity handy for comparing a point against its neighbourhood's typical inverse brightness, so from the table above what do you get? 0.94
